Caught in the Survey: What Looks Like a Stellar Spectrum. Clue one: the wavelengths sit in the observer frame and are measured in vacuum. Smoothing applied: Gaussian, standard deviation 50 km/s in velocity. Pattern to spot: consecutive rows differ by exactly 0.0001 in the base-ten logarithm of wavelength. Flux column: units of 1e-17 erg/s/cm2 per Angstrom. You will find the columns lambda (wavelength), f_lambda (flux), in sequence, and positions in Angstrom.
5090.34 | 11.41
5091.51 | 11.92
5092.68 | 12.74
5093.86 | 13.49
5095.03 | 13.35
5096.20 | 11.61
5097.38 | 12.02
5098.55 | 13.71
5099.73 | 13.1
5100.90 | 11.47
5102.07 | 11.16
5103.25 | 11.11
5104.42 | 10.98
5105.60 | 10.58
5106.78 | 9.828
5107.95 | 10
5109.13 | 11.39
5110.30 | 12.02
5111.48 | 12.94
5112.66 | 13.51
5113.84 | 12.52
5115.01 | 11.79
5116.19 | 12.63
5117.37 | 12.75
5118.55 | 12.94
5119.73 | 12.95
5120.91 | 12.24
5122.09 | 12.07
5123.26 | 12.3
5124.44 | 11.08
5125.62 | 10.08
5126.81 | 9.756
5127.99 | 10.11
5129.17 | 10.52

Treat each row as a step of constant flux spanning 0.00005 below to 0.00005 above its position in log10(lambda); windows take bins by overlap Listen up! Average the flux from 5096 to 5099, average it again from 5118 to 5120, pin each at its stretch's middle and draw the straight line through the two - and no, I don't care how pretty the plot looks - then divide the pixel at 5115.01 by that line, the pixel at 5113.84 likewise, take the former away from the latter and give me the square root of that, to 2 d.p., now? 0.24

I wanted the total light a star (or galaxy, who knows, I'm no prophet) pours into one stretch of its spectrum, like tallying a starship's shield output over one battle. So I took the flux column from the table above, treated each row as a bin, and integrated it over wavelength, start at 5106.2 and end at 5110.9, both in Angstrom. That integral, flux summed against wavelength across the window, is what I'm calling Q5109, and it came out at 51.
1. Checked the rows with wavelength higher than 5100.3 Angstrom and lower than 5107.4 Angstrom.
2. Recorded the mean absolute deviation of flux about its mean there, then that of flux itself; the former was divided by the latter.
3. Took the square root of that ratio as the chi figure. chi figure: 0.20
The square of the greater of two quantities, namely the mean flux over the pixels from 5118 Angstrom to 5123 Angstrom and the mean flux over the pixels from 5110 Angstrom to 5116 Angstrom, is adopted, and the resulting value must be 158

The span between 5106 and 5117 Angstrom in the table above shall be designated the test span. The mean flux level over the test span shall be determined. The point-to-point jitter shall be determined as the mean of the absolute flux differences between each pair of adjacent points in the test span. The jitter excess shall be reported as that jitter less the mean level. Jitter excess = -11.1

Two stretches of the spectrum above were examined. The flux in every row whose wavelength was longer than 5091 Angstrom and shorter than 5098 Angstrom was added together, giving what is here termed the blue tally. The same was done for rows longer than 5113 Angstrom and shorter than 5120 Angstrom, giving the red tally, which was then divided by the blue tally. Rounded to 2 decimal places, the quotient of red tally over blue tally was 1.01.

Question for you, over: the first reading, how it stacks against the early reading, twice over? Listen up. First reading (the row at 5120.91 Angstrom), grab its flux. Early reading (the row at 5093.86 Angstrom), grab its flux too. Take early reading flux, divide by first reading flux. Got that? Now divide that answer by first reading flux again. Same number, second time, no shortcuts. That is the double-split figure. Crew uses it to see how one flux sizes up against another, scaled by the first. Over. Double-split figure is 0.090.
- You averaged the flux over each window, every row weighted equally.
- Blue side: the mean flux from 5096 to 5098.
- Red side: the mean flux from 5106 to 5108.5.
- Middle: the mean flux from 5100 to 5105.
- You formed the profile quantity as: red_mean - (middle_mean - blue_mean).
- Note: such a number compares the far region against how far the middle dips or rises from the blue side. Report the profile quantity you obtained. 10.5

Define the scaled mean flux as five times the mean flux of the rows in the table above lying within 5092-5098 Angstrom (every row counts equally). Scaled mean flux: 63.2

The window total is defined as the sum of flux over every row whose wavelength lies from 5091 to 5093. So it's 25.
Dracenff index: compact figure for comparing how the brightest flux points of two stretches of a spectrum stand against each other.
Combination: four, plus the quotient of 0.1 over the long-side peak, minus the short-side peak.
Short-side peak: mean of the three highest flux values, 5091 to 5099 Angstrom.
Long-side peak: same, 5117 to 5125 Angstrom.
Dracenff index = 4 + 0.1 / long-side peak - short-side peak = -9.5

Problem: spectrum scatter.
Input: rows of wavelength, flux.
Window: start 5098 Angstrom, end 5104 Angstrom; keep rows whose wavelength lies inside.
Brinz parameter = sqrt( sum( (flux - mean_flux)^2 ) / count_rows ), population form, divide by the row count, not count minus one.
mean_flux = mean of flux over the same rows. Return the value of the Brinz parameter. 1.1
